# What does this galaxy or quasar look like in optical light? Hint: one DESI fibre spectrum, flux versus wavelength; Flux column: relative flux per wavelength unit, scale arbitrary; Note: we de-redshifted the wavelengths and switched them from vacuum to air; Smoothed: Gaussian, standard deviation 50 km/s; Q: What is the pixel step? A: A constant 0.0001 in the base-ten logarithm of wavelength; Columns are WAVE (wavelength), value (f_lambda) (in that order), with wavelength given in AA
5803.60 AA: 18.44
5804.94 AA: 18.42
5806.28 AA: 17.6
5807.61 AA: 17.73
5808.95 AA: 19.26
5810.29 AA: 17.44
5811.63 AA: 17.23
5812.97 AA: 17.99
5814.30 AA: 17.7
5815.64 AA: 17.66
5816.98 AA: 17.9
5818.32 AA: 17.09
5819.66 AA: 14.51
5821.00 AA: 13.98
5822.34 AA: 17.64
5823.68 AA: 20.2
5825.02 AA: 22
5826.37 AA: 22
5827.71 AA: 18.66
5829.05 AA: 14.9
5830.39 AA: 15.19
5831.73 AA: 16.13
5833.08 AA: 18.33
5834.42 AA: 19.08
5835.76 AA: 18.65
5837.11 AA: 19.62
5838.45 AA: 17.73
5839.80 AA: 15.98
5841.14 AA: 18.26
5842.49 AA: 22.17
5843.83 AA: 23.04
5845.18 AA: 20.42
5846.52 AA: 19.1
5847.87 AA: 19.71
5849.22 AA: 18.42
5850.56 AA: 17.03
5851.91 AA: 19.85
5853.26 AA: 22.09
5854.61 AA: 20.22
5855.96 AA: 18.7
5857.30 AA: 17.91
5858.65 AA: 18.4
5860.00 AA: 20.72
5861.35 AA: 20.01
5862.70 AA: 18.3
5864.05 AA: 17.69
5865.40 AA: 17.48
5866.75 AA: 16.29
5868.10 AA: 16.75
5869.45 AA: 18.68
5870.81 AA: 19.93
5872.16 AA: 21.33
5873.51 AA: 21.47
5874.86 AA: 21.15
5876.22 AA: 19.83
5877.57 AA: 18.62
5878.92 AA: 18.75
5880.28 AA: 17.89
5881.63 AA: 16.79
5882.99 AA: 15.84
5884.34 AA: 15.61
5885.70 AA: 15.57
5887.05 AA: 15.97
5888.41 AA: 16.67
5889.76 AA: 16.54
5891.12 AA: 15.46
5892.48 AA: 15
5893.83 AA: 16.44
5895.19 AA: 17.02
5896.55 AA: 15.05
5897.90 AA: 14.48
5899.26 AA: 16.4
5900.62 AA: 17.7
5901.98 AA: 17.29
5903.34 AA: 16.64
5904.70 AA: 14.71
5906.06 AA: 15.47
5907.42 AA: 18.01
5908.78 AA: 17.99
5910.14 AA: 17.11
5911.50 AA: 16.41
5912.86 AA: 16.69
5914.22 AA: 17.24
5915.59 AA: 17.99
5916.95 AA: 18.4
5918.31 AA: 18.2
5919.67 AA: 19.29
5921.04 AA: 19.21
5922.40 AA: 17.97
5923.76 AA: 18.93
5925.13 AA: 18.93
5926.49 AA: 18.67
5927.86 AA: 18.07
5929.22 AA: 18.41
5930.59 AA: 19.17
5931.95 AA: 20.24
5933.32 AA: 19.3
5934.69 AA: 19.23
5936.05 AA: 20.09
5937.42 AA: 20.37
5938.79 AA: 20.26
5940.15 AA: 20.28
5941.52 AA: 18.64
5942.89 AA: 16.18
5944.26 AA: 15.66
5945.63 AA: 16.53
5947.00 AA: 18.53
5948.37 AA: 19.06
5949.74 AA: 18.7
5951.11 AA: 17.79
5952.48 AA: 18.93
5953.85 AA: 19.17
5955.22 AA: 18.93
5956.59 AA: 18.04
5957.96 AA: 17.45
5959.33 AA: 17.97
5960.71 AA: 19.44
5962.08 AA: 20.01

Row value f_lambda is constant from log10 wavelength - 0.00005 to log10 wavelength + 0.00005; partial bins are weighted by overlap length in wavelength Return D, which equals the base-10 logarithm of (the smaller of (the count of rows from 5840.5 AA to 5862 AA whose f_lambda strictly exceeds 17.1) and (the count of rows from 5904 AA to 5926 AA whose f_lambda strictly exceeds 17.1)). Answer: 1.08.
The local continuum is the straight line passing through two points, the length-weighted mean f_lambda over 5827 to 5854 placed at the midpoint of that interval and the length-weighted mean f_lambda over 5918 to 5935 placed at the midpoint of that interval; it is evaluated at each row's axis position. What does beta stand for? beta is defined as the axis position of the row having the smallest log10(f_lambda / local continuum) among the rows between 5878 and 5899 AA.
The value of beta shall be 5897.90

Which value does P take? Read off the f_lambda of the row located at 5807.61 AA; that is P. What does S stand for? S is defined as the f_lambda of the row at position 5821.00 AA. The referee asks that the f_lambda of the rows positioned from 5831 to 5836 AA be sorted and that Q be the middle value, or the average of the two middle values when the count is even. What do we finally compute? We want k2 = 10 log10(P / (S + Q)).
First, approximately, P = 17.73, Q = 18.5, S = 13.98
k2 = -2.6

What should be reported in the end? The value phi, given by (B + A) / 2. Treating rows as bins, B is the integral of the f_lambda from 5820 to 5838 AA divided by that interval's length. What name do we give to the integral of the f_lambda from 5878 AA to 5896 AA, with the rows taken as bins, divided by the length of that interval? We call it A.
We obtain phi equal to 17.3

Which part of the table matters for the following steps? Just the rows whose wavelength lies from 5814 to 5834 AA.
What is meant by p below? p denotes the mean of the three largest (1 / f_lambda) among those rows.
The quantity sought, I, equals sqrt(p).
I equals 0.263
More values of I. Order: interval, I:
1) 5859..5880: 0.244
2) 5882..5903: 0.260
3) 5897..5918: 0.259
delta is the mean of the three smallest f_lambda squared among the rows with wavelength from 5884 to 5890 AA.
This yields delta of 247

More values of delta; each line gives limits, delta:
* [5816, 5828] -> 233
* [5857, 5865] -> 323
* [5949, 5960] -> 315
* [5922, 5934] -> 329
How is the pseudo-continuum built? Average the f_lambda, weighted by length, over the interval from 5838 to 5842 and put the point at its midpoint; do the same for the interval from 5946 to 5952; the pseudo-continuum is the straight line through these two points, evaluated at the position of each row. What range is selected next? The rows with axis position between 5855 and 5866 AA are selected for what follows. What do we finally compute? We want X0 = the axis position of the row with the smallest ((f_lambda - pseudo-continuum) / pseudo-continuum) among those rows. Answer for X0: 5865.40 AA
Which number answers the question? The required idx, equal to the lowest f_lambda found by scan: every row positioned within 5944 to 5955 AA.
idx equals 15.66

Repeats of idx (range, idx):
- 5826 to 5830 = 14.9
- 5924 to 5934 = 18.07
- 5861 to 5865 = 17.69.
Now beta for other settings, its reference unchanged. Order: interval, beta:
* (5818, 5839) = 5821.00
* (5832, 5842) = 5839.80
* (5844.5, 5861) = 5850.56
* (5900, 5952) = 5904.70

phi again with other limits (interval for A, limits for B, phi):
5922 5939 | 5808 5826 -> 18.5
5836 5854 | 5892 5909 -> 17.9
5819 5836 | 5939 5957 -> 18.0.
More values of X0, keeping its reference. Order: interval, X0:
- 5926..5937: 5927.86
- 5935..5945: 5944.26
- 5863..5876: 5866.75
